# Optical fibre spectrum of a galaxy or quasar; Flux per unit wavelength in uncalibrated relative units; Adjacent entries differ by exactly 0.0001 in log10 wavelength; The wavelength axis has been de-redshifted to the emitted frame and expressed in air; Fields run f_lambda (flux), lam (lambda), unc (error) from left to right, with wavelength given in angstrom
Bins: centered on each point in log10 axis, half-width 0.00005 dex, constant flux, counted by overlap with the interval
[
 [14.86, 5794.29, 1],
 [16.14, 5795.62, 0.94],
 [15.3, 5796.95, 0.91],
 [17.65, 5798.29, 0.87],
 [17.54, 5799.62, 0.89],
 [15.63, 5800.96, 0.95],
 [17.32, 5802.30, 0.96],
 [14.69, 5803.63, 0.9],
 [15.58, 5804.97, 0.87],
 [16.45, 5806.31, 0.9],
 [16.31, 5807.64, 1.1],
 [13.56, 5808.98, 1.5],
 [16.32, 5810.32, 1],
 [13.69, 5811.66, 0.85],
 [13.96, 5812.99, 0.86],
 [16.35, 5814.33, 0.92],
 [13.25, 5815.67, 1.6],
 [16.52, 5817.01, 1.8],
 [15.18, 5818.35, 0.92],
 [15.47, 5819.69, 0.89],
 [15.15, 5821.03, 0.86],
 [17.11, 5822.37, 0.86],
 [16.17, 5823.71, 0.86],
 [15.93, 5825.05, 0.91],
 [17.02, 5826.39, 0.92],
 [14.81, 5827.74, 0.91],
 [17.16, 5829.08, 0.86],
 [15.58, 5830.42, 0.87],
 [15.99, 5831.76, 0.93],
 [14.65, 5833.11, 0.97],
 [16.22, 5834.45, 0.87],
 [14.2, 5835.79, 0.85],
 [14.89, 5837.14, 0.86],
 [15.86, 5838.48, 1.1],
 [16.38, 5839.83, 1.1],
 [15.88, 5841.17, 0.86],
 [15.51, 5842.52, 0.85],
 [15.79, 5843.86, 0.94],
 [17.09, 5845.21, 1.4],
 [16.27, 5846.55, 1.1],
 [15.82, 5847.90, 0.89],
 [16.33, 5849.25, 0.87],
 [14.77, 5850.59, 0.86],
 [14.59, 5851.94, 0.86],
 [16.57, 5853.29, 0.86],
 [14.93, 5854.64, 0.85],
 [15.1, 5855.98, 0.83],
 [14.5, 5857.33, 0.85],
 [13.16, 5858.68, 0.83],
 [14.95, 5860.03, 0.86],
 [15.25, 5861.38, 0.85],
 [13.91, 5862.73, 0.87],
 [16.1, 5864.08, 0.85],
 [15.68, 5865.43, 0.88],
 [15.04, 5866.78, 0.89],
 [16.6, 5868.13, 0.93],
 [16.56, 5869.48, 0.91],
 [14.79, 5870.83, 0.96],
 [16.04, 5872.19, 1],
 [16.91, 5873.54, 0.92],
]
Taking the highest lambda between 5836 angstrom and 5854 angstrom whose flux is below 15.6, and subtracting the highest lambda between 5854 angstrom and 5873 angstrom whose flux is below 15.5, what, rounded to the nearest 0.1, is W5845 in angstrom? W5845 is -18.9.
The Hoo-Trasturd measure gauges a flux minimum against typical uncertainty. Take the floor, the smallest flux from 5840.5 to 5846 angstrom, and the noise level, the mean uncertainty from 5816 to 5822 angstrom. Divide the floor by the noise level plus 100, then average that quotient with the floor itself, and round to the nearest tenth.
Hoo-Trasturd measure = 7.8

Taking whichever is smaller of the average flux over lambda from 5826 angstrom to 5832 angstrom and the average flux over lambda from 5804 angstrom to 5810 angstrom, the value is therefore 15.5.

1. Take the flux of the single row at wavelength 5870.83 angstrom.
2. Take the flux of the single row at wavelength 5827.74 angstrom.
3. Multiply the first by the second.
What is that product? 219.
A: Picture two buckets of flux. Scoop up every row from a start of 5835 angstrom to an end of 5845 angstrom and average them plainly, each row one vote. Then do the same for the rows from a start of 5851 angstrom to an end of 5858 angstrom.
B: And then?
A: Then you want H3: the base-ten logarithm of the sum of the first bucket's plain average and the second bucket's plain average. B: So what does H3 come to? 1.49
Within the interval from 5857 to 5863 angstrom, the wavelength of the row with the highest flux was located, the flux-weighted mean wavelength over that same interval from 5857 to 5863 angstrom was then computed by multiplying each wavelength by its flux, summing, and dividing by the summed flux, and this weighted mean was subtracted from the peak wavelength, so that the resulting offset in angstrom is 1.3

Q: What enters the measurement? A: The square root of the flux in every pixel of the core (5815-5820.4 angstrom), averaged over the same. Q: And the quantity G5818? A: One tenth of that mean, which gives 0.388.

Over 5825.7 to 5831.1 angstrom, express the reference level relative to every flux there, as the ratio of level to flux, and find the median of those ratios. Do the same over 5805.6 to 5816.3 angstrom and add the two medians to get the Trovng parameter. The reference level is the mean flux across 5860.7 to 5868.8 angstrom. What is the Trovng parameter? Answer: 1.97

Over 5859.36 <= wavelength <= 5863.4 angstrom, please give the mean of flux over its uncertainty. 17.1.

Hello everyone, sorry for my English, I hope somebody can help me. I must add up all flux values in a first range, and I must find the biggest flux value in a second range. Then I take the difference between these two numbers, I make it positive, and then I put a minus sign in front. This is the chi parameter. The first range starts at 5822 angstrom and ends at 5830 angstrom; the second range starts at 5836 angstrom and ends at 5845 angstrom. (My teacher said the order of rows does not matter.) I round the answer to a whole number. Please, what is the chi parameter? -82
